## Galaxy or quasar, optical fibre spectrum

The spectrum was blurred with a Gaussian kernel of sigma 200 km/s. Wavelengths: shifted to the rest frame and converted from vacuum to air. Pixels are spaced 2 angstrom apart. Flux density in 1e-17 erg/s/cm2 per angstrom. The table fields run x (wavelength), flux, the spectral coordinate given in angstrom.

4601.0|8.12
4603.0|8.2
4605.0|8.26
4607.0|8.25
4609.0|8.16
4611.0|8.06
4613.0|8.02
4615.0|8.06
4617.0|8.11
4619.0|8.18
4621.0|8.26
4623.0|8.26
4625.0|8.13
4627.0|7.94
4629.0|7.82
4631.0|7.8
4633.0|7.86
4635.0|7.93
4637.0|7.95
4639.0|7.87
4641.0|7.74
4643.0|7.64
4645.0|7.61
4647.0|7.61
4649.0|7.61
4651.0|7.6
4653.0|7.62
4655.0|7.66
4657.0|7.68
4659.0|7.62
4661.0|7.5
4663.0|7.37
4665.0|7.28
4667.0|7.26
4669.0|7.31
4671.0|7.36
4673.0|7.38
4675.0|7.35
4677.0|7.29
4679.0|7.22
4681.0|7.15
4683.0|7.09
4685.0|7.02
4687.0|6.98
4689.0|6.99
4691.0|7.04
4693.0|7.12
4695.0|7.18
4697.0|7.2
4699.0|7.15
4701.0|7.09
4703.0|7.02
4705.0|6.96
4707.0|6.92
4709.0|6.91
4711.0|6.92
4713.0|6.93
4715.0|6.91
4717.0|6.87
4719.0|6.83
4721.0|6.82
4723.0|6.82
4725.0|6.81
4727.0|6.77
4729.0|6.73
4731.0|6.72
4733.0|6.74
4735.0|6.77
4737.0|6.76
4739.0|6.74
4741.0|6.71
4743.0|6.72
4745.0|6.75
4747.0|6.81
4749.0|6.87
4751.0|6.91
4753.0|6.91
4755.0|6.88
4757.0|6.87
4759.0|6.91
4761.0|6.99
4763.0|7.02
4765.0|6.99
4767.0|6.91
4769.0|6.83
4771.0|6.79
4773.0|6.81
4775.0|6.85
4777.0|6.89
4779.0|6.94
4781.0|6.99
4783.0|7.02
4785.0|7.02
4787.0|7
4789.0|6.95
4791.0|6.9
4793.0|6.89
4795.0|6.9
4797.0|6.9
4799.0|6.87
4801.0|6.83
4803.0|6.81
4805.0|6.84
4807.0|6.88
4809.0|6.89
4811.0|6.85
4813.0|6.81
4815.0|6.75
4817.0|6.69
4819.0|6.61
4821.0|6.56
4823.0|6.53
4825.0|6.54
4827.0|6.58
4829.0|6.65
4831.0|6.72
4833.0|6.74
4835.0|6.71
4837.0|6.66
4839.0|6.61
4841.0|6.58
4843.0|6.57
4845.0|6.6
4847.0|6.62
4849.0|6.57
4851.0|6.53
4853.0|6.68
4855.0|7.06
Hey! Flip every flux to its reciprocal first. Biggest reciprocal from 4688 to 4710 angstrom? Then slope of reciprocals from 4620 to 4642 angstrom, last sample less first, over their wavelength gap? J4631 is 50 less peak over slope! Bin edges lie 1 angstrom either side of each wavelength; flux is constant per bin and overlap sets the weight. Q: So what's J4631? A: -306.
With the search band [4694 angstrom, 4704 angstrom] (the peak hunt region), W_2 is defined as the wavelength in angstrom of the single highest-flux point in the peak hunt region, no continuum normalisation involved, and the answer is 4697.0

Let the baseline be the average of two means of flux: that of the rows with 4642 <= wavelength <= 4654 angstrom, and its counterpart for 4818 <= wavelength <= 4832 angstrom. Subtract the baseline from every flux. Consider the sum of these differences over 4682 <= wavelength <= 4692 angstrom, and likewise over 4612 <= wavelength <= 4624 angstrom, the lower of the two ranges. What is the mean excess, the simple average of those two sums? 2.9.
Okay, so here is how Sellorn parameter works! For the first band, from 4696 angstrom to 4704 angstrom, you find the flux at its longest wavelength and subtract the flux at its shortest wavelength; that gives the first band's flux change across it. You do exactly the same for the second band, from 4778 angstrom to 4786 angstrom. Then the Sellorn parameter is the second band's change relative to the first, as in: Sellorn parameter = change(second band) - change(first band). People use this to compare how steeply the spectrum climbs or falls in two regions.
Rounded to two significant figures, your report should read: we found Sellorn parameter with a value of 0.26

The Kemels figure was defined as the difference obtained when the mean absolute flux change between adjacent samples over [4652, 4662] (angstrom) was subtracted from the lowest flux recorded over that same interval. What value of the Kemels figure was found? 7.44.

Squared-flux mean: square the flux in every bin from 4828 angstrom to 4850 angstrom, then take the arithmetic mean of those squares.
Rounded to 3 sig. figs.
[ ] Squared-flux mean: 44.1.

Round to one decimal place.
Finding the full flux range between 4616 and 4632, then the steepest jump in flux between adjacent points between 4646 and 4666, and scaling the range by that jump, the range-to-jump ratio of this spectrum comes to 3.5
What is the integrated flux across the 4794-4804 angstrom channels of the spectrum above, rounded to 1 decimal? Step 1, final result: 68.6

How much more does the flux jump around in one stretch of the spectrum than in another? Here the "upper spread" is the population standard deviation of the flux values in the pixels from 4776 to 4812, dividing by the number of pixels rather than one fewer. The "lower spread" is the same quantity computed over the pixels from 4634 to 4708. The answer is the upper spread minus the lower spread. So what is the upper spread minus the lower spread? -0.23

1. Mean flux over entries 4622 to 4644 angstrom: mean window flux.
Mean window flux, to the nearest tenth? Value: 7.9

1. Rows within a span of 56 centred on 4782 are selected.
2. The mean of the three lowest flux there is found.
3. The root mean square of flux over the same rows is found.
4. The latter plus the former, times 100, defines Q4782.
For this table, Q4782 1371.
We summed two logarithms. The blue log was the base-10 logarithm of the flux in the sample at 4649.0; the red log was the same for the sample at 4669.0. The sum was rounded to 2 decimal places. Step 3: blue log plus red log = 1.75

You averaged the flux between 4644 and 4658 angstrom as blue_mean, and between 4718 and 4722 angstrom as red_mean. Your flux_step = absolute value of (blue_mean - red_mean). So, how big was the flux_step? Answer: 0.8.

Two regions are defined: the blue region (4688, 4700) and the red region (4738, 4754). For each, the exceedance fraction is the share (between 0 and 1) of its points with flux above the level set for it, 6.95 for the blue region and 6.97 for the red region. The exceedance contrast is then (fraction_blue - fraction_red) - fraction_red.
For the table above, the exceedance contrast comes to 1.0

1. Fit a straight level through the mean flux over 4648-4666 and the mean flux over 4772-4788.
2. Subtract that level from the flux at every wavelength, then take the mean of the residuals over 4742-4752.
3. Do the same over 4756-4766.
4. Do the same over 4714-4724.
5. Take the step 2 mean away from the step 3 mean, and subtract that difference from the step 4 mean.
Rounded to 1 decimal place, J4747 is -0.6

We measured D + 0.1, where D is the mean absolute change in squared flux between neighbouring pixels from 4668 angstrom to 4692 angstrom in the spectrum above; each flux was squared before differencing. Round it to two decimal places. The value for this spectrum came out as 0.79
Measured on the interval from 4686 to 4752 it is 0.56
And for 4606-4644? 1.34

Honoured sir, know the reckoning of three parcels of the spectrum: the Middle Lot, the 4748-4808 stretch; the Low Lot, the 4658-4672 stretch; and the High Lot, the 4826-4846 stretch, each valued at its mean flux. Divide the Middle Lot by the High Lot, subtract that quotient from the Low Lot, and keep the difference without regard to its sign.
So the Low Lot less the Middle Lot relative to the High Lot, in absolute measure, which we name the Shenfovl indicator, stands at 6.3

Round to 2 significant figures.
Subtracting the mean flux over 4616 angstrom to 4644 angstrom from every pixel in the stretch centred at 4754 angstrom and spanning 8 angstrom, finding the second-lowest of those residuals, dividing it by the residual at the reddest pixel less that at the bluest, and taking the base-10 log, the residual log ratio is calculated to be 1.4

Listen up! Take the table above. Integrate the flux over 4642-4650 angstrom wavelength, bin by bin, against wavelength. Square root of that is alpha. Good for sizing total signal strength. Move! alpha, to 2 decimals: 7.81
